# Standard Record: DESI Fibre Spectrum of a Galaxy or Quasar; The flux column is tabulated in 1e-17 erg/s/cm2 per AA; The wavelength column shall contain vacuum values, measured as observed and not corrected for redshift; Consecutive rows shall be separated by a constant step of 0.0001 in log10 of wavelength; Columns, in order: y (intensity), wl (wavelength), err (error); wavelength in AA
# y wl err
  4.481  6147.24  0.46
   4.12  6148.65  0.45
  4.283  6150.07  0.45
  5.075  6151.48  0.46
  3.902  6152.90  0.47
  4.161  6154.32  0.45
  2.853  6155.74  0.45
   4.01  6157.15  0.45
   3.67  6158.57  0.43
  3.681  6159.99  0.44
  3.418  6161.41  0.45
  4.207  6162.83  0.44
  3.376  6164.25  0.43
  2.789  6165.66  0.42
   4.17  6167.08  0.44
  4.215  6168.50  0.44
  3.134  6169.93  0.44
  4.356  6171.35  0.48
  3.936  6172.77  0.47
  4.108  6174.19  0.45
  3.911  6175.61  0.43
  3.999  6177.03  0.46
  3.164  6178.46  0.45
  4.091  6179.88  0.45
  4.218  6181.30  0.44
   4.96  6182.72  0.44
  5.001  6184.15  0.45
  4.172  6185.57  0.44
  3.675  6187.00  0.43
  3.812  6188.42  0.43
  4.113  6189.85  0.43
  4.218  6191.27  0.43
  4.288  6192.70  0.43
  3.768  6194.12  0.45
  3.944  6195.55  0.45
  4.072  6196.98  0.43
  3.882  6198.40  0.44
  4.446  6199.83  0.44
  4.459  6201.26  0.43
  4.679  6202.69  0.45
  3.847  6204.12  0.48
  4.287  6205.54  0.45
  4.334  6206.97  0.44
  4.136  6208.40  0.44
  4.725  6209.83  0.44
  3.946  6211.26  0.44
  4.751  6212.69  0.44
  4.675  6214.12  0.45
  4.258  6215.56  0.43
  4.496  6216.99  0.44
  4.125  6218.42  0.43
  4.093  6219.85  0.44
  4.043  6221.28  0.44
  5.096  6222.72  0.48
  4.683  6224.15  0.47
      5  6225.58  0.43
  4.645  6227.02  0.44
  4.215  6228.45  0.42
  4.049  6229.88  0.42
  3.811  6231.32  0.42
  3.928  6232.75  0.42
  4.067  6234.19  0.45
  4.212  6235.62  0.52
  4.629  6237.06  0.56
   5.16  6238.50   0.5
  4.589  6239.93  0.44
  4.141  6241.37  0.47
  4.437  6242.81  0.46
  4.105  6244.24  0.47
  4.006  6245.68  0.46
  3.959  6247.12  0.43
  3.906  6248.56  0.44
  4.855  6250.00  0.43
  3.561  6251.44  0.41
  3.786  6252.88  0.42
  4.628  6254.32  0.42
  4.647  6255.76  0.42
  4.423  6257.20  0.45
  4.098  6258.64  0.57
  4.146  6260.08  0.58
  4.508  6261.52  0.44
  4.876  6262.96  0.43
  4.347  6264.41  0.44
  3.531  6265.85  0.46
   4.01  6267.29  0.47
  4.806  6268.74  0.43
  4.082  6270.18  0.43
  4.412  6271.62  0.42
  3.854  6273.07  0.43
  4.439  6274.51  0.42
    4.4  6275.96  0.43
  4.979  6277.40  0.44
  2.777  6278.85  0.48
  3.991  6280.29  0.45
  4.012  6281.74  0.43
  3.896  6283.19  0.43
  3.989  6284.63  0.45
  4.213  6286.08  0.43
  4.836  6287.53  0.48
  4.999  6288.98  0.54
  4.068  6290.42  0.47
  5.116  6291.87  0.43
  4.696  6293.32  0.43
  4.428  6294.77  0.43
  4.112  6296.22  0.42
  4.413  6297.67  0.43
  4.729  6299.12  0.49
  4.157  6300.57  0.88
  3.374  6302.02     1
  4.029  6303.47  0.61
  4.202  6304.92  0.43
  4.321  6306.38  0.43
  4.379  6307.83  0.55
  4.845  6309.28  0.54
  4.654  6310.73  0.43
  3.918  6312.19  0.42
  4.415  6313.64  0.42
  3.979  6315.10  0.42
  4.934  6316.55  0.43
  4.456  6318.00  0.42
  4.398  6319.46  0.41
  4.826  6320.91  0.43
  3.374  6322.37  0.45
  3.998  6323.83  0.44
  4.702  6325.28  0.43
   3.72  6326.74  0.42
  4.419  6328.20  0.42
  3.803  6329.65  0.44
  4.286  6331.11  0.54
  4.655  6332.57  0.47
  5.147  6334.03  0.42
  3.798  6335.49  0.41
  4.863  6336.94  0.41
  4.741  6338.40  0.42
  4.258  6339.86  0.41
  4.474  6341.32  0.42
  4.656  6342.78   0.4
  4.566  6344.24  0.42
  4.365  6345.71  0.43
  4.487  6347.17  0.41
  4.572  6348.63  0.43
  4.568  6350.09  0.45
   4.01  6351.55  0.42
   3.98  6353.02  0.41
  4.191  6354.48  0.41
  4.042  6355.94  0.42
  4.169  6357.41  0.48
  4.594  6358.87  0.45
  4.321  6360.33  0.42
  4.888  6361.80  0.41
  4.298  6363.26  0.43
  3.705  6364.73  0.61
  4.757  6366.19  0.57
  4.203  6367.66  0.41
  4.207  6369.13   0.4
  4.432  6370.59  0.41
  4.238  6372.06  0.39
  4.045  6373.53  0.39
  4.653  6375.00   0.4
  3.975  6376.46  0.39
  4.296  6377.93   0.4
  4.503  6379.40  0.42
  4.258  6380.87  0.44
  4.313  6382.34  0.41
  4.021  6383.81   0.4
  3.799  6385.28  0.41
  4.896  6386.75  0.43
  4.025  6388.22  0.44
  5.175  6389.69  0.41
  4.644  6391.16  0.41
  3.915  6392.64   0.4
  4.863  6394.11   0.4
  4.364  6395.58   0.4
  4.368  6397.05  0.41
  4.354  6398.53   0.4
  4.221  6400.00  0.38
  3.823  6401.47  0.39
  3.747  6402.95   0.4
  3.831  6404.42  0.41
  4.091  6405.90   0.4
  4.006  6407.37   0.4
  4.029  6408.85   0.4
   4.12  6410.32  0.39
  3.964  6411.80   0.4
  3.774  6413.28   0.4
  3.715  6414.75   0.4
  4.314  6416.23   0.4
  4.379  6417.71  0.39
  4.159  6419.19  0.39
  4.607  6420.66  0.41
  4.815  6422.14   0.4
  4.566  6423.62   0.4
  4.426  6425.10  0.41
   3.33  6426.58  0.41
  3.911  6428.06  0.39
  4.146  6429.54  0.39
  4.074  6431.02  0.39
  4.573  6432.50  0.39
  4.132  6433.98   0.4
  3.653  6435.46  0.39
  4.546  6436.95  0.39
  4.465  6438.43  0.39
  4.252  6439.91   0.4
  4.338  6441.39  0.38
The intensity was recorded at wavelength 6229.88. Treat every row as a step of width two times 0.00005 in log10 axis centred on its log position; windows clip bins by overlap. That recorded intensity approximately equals 4.049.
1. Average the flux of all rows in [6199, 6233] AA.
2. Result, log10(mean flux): 0.640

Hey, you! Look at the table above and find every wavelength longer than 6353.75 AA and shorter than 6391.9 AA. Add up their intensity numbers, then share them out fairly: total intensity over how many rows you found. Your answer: 4.33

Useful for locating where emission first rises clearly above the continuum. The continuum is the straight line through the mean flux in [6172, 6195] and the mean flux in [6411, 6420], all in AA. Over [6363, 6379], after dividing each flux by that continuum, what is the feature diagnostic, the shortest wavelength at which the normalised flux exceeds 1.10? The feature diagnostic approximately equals 6366.19 AA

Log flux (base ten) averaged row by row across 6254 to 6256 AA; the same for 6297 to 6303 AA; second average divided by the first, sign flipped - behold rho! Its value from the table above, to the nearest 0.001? -0.925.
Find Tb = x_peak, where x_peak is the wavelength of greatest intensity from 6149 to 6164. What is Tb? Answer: 6151.48 AA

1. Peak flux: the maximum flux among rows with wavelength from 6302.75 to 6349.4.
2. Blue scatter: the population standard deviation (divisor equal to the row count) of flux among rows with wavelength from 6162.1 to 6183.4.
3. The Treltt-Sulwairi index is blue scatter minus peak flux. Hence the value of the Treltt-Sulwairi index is -4.60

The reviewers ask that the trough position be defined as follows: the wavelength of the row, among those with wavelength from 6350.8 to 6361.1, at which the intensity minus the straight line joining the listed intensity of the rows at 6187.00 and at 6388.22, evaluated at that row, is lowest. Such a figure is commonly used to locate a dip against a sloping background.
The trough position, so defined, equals 6353.02 AA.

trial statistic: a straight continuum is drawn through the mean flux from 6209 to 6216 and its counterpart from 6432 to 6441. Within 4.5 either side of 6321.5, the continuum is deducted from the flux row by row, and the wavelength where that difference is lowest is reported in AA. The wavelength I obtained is 6322.37 AA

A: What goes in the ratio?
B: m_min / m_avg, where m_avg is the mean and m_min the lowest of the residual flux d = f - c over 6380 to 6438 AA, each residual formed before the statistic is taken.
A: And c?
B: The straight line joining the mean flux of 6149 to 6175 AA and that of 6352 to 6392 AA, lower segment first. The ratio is 6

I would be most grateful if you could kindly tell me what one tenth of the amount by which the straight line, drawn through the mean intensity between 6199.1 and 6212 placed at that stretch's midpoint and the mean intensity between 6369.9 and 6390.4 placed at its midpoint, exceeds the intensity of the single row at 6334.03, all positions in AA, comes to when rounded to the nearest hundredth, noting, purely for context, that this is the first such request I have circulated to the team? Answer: -0.08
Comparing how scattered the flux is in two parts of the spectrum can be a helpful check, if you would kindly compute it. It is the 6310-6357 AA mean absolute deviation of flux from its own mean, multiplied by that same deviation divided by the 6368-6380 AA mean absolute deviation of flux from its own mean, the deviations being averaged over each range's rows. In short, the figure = 0.60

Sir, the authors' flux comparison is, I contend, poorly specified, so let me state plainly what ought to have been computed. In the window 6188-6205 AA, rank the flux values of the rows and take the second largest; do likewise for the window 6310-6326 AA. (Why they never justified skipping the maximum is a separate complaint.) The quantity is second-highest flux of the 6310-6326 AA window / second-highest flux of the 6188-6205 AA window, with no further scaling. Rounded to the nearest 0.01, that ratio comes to 1.08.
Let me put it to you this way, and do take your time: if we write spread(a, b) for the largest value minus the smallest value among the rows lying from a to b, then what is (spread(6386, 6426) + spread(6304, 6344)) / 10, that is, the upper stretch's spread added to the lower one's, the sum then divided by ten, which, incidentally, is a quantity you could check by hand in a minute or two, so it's 0.323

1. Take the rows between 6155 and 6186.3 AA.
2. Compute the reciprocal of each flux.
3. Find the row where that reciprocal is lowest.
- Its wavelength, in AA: 6184.15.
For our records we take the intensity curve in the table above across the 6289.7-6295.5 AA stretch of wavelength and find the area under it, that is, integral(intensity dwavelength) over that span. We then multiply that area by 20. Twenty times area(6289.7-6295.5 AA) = 531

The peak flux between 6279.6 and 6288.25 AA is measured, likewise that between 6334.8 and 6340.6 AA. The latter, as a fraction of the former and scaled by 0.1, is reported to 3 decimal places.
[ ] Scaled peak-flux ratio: 0.101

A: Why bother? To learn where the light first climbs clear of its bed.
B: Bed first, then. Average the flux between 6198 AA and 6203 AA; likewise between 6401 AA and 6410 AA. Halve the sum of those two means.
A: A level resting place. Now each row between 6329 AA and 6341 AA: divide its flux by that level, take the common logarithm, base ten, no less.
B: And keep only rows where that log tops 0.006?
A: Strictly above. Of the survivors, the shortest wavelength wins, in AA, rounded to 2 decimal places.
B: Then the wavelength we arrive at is 6331.11 AA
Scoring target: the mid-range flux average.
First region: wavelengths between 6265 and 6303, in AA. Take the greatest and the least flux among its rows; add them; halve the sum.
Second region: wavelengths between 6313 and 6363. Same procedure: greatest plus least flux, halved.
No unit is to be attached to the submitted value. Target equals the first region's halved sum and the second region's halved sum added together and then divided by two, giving 4.10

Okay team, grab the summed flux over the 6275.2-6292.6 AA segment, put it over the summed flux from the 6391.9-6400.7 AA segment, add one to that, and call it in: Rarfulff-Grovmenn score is 3.0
